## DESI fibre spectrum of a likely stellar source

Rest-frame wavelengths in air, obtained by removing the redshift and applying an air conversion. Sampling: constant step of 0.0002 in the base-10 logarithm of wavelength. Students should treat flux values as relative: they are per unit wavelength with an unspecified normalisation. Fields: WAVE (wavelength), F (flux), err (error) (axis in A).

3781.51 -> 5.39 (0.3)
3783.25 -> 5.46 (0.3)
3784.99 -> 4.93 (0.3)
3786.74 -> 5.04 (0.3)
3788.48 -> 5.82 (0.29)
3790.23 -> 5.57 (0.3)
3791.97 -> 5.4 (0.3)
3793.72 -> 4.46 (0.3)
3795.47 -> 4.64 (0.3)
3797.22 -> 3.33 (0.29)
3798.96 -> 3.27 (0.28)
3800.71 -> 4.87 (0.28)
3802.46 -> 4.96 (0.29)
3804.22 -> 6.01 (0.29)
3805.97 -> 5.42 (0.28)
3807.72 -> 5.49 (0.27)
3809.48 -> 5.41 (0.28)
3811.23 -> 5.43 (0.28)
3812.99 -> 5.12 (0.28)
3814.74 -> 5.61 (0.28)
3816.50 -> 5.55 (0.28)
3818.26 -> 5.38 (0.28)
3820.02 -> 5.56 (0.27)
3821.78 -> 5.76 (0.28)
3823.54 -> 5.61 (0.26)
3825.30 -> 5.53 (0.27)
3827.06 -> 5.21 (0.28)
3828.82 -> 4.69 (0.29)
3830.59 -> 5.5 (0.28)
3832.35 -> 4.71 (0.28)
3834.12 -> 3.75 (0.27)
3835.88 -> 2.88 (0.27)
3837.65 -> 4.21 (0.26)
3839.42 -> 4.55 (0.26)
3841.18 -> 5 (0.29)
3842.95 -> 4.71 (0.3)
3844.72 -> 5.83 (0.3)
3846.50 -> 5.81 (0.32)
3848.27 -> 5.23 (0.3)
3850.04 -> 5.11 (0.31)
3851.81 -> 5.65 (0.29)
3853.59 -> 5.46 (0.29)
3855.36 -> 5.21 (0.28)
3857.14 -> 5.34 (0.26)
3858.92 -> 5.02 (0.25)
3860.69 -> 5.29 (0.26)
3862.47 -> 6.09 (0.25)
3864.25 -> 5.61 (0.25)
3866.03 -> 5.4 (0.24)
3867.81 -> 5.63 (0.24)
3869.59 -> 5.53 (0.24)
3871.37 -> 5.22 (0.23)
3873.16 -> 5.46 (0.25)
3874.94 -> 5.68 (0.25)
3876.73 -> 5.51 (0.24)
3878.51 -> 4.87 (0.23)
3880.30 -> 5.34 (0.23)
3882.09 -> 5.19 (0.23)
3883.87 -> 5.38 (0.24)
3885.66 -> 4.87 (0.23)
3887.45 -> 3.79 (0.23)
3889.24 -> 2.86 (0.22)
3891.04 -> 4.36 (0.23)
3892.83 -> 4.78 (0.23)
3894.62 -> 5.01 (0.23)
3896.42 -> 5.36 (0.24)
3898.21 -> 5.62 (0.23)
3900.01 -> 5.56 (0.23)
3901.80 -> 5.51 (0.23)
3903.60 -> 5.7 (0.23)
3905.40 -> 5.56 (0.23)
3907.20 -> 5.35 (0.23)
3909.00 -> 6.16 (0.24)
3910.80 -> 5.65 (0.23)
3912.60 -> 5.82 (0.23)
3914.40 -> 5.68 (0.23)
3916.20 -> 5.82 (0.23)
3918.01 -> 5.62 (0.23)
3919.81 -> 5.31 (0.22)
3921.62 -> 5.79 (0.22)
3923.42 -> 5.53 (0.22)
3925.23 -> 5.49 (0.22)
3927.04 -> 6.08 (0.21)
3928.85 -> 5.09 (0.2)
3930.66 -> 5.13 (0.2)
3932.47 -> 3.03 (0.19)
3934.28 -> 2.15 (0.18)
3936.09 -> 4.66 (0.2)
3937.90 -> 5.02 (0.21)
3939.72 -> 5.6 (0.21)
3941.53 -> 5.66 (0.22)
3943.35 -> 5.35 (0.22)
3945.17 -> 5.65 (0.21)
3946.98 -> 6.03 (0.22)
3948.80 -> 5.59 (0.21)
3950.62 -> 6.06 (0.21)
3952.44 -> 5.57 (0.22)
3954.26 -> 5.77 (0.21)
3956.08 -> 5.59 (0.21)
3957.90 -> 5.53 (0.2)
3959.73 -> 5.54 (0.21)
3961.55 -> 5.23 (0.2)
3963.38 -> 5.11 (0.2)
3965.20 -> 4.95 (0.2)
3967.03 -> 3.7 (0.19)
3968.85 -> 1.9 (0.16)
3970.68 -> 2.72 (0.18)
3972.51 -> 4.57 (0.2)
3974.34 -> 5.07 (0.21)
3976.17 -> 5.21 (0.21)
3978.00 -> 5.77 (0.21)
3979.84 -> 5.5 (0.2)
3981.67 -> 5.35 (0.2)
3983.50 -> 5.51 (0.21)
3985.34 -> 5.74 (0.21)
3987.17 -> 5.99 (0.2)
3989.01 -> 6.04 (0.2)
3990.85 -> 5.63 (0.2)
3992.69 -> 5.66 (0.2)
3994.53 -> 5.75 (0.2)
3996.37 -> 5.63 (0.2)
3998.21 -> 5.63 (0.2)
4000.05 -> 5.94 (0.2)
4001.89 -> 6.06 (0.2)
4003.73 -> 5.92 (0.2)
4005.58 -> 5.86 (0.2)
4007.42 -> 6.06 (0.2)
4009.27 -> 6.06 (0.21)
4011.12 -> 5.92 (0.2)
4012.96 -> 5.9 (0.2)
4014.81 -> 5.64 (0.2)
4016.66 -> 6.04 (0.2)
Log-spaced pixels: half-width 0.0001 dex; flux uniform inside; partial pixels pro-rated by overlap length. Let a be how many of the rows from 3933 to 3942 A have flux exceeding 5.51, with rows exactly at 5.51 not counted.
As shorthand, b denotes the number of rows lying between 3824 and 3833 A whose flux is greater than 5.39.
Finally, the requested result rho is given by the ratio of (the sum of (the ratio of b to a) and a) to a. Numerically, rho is 1.5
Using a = 2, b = 2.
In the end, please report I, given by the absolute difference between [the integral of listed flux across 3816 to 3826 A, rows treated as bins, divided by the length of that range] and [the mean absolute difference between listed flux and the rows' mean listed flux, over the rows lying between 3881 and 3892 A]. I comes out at 4.8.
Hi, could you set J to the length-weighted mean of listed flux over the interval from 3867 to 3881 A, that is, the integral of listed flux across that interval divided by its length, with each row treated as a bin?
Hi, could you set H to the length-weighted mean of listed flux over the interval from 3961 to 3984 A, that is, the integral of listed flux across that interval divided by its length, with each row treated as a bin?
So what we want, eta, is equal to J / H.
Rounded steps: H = 4.6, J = 5.4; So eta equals 1.17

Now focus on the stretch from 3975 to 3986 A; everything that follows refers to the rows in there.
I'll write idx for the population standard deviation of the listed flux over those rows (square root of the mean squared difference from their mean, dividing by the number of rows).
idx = 0.2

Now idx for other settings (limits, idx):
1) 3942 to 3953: 0.3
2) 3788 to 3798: 0.8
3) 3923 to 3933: 1.0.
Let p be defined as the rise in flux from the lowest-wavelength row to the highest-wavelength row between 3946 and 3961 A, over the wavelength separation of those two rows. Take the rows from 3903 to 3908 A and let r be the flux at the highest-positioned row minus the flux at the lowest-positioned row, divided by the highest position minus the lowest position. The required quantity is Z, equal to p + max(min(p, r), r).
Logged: -0.14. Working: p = -0.04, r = -0.10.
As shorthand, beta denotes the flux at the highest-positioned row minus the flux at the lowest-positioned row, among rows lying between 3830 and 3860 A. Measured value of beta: -0.5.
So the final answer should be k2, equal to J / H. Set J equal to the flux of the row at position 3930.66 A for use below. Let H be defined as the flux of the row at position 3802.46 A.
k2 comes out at 1.03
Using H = 4.96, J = 5.13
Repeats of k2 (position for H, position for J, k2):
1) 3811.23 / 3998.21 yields 1.04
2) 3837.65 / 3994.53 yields 1.37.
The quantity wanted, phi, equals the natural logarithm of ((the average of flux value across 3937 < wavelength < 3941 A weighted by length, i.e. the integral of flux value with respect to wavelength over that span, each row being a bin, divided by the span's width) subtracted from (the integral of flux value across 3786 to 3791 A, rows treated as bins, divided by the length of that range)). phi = -1.9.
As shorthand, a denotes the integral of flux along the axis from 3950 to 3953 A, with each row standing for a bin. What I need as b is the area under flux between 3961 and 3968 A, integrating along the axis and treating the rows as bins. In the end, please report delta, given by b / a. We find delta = 1.9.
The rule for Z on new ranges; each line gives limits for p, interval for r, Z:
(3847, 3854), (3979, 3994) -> 0.06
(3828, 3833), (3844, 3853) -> -0.02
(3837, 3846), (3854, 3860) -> 0.18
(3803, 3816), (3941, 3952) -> 0.01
